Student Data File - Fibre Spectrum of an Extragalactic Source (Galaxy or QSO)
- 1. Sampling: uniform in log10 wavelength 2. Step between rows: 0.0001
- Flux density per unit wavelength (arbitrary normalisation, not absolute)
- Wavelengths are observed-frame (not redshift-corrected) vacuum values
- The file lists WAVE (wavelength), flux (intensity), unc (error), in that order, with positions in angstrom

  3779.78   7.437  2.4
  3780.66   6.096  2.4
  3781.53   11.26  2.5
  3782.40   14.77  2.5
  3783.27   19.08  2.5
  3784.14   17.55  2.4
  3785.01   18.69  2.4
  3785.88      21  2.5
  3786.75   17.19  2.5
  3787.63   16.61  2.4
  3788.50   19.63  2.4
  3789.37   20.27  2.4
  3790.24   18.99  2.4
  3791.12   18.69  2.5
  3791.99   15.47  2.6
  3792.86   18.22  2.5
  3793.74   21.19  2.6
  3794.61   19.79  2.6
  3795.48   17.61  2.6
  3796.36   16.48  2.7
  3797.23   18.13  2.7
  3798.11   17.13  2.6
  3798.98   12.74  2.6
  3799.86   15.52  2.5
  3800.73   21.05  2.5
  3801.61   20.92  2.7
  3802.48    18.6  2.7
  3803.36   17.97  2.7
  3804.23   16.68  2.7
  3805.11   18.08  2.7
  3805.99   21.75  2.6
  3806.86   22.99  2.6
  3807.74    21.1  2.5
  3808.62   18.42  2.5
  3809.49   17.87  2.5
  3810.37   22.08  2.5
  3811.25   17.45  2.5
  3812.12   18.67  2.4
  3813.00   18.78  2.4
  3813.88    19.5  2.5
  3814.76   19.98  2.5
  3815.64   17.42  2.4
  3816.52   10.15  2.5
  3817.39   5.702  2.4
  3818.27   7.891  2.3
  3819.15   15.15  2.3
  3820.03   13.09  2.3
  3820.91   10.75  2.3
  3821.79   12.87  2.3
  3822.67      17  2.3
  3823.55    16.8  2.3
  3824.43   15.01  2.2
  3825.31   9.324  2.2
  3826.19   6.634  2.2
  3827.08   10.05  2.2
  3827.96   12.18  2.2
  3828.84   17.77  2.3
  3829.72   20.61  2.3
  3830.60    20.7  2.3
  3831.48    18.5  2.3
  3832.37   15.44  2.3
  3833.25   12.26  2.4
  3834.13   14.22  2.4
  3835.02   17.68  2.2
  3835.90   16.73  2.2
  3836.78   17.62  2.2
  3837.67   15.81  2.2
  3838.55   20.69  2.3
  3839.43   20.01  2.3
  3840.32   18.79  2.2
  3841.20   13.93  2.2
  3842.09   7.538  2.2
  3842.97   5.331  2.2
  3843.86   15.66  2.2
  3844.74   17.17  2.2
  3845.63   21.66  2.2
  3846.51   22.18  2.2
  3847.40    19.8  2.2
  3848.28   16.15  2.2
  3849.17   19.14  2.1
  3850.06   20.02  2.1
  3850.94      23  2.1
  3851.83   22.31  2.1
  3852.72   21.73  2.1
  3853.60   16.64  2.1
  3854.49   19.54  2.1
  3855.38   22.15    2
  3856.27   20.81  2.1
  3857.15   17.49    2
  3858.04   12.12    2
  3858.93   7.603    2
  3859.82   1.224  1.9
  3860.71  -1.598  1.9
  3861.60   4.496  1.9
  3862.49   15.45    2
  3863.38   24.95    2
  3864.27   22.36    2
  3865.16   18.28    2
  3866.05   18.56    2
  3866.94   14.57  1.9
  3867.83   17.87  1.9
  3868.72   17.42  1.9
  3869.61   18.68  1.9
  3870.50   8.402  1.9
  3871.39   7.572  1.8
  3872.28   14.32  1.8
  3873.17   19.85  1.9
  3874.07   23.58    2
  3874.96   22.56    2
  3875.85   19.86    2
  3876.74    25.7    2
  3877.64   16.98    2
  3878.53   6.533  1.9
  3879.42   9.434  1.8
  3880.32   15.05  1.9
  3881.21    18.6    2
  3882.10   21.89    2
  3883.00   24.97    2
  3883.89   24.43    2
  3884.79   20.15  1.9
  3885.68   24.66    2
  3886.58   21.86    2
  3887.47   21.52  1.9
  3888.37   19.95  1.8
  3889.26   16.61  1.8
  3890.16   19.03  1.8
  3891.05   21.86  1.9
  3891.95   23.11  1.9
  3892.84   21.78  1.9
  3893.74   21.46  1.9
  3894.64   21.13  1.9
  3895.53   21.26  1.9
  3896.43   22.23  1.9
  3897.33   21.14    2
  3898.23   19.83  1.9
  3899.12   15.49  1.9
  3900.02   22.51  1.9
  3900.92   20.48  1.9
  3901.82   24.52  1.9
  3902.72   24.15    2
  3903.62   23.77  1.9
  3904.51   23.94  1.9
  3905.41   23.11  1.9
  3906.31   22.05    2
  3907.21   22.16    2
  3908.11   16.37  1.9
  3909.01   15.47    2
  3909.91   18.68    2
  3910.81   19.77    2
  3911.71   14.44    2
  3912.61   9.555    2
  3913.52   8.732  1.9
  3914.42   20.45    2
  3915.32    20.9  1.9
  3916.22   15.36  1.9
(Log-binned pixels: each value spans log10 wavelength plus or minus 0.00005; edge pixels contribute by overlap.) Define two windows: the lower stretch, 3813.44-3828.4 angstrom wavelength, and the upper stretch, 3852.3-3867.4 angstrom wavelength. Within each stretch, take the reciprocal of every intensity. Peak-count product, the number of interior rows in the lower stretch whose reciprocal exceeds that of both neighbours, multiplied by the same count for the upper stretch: 12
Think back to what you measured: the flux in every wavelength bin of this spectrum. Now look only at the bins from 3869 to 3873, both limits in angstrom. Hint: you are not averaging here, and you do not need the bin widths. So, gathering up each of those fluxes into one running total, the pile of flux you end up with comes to 49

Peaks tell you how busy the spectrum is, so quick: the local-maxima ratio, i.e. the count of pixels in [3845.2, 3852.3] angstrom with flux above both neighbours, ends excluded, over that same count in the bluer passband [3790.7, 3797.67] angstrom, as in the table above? 2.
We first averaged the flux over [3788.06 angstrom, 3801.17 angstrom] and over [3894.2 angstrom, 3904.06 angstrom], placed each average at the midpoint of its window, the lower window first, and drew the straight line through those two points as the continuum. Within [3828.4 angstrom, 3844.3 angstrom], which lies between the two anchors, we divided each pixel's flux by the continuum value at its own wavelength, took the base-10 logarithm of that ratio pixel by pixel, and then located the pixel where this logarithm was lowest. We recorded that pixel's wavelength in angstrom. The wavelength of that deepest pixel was 3842.97 angstrom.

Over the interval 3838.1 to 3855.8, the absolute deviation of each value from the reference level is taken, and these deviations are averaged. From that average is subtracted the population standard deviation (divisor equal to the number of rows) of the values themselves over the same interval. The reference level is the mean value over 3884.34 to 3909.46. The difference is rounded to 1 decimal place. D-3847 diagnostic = -1.0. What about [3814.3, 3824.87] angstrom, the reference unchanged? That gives 3.6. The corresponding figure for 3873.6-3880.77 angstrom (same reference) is -0.6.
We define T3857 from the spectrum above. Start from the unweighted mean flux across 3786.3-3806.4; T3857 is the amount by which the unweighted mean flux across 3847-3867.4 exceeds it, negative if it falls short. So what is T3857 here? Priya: -1.8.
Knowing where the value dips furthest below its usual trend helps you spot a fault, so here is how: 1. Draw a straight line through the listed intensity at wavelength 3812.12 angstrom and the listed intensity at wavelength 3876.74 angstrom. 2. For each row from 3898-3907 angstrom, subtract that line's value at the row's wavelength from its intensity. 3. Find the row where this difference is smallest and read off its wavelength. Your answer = 3899.12 angstrom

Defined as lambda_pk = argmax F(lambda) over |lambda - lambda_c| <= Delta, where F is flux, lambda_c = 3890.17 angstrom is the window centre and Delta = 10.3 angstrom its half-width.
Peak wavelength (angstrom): 3883.00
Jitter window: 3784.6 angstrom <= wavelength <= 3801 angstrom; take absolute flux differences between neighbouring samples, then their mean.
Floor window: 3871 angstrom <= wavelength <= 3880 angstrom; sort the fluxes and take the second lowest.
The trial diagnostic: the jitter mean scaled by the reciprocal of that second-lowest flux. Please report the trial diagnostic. 0.30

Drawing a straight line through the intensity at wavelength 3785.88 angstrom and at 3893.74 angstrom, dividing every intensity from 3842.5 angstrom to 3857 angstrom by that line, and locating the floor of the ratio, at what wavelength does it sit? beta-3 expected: 3842.97 angstrom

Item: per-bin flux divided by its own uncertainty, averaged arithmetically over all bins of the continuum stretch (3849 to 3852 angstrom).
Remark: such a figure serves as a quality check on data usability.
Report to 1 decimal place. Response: 10.1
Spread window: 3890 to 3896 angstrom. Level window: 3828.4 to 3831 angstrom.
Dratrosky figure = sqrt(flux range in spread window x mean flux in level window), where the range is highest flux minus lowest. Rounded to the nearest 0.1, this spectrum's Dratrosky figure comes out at 9.0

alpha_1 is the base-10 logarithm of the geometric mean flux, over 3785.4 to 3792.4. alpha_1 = 1.26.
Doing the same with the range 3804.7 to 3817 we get 1.27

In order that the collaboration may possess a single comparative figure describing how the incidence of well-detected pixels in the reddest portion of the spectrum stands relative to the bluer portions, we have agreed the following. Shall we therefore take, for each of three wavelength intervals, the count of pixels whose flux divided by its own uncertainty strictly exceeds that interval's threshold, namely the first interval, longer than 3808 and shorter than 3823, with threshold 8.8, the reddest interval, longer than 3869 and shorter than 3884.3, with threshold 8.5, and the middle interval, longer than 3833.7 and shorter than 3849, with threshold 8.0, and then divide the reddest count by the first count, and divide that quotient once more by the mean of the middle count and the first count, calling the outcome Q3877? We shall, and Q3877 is 2.2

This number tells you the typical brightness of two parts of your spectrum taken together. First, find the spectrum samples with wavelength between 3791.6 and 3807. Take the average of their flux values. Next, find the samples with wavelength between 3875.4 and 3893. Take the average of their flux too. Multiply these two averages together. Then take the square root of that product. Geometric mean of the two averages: 19.0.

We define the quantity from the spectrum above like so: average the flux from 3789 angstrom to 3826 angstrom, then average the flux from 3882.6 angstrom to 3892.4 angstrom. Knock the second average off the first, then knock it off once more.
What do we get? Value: -26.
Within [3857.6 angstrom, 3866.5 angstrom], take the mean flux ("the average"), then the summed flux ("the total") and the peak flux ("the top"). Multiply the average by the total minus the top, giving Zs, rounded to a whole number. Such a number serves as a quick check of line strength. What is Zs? 1216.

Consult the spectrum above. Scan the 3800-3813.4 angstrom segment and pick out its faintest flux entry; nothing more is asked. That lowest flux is 16.68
